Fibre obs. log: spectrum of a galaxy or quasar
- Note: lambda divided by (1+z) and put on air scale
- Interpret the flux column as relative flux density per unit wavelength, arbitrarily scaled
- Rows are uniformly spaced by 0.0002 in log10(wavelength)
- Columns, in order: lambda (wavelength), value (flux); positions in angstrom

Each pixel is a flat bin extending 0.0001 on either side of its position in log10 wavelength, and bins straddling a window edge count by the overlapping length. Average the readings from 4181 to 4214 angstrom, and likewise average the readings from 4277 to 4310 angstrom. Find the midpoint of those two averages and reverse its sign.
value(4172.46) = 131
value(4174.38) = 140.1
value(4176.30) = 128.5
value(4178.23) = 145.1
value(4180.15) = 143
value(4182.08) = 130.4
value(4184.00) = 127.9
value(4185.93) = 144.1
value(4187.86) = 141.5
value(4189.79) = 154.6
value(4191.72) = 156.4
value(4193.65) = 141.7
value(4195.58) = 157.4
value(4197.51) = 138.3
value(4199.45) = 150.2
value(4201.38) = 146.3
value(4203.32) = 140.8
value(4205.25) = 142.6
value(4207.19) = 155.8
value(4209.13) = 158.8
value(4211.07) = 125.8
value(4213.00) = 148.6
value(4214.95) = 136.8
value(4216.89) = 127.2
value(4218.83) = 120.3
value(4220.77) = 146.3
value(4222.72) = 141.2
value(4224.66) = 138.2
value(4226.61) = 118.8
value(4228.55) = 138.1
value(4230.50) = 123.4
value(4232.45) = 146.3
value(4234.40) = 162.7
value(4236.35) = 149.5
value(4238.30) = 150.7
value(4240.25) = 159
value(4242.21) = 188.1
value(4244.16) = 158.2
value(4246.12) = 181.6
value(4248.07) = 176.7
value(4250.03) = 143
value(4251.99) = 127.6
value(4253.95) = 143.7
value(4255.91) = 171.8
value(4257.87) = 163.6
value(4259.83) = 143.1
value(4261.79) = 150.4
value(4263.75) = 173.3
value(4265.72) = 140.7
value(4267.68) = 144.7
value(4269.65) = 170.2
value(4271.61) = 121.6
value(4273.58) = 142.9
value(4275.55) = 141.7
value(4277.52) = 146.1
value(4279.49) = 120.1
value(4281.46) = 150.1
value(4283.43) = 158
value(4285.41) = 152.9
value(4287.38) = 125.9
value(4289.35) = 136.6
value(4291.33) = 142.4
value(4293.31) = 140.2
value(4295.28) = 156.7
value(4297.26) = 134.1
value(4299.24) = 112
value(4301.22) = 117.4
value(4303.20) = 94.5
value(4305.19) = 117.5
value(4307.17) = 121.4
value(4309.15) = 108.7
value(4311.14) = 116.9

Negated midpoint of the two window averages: -138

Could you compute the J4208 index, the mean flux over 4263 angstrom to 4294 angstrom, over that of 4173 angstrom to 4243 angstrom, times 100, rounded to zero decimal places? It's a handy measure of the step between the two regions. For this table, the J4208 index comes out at 101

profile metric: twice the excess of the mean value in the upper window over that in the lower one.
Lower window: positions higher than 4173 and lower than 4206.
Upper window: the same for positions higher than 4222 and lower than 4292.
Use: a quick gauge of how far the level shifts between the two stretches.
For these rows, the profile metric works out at 11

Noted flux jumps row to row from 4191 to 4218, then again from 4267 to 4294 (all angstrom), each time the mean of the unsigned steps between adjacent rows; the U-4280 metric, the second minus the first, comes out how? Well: 3.8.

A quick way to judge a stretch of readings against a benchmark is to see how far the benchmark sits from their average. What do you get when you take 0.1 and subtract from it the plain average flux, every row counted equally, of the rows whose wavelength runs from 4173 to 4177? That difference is -134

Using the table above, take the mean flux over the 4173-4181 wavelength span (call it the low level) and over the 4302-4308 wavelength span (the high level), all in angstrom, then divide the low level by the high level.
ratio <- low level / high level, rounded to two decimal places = 1.25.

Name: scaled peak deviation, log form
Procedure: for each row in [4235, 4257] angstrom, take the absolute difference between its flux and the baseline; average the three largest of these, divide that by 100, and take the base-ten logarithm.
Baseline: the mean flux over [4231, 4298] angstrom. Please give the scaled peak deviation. -0.50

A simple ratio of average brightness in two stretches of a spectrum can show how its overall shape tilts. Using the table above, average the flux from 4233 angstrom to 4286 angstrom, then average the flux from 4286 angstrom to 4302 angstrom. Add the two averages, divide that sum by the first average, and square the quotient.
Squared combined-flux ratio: 3.5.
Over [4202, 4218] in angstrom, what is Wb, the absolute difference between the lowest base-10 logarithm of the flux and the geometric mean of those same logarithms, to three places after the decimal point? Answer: 0.051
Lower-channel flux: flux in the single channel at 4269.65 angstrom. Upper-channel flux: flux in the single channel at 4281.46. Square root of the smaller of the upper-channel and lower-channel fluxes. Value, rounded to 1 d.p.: 12.3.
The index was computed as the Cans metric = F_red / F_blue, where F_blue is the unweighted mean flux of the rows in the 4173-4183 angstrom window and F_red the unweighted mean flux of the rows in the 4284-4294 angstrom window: 1.02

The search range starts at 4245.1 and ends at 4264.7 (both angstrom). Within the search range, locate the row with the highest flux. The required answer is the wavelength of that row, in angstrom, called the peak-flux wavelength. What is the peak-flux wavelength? 4246.12 angstrom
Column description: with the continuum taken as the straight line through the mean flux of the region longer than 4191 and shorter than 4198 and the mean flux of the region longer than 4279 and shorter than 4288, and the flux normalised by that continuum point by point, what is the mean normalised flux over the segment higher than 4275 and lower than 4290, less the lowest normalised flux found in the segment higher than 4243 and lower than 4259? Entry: 0.11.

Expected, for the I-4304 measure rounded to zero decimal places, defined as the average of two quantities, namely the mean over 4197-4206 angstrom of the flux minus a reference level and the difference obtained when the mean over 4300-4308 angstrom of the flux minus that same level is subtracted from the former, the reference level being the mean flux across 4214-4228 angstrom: 21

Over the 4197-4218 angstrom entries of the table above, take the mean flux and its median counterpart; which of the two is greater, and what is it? 143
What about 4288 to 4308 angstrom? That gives 128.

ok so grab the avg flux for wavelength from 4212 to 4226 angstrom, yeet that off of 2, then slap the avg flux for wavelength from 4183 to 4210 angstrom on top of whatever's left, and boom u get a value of 12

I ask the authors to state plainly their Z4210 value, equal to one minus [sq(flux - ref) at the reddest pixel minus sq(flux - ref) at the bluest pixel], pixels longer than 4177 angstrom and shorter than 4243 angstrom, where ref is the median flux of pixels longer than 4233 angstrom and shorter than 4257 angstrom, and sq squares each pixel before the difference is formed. -687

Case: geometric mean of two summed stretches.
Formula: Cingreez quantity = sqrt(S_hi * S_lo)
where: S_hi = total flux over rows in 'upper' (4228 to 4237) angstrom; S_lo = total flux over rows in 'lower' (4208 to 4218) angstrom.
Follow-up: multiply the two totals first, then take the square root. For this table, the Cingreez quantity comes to 709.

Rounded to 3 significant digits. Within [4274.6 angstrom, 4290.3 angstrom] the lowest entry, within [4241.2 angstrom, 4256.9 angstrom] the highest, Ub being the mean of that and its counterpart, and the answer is 154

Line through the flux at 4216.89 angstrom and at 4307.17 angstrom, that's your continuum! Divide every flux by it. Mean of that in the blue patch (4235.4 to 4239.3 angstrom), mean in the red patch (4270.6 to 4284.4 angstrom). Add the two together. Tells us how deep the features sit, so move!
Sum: 2.33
